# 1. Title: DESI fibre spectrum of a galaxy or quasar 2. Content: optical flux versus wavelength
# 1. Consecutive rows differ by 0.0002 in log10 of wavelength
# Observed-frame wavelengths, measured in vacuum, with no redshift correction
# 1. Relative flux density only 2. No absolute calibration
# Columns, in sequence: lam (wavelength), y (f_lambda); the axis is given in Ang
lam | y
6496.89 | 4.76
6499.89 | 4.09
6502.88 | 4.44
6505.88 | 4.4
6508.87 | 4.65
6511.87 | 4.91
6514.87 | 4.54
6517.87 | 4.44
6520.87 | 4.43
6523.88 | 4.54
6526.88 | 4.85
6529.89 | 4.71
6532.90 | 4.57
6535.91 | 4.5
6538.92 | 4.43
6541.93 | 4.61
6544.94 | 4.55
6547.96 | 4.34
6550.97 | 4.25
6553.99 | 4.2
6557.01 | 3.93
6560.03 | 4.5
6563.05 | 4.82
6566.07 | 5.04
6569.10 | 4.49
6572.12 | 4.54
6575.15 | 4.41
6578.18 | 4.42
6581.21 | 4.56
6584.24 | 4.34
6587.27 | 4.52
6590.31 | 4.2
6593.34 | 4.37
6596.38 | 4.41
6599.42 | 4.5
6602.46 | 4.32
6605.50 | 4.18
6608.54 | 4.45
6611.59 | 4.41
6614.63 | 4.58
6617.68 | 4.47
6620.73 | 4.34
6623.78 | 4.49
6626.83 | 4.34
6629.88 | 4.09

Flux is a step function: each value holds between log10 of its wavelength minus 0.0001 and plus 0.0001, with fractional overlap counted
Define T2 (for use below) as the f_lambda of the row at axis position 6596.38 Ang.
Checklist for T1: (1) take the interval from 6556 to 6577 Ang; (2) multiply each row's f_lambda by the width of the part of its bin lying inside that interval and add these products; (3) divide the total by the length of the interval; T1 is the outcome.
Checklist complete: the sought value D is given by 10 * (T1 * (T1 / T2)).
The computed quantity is 47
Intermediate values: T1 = 4.55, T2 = 4.41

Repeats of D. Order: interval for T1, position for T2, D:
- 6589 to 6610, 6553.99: 45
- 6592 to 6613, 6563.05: 40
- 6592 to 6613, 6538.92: 43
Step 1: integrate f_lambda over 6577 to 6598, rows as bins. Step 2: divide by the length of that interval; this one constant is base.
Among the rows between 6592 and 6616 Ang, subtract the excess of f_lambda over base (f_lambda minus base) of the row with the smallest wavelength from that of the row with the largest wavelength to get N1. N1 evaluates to 0.2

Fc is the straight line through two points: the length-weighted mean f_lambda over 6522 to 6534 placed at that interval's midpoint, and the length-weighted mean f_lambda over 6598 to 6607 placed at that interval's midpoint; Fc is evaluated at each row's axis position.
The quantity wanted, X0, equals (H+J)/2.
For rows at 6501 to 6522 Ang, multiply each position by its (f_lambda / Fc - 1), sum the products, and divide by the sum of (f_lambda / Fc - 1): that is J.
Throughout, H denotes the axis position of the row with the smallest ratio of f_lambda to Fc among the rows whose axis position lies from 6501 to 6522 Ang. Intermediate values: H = 6505.88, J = 6511.2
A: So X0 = 6508.5 Ang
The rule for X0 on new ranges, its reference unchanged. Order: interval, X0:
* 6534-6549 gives 6545.1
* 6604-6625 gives 6611.9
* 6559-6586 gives 6575.0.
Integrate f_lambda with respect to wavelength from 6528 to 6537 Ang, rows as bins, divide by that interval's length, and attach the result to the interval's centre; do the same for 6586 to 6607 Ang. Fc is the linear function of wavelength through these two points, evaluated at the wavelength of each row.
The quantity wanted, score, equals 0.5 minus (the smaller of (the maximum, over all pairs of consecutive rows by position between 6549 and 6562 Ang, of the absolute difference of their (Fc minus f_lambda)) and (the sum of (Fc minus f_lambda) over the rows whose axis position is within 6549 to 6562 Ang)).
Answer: -0.1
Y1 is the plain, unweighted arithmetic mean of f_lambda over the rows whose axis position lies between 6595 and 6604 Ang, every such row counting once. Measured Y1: 4.41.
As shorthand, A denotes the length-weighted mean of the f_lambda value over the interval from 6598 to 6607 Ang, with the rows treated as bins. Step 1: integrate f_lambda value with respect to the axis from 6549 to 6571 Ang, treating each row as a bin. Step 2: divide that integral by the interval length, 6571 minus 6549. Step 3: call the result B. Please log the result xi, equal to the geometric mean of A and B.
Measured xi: 4.40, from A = 4.33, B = 4.46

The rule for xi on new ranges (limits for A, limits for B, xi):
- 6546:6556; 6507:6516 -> 4.47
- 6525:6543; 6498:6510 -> 4.50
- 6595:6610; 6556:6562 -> 4.33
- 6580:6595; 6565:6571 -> 4.56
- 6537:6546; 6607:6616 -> 4.50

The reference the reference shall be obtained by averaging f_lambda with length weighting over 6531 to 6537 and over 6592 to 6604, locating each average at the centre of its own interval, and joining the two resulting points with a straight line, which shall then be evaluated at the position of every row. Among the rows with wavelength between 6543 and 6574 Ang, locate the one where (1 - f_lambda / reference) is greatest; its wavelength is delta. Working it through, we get 6557.01 Ang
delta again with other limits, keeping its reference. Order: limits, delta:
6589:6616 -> 6590.31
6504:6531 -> 6505.88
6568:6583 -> 6575.15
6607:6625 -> 6620.73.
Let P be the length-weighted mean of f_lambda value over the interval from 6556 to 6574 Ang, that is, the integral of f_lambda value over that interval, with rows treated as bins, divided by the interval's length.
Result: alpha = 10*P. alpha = 45.7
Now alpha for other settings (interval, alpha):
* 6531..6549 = 45.1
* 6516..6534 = 45.9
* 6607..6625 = 44.6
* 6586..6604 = 43.8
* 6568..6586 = 44.6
